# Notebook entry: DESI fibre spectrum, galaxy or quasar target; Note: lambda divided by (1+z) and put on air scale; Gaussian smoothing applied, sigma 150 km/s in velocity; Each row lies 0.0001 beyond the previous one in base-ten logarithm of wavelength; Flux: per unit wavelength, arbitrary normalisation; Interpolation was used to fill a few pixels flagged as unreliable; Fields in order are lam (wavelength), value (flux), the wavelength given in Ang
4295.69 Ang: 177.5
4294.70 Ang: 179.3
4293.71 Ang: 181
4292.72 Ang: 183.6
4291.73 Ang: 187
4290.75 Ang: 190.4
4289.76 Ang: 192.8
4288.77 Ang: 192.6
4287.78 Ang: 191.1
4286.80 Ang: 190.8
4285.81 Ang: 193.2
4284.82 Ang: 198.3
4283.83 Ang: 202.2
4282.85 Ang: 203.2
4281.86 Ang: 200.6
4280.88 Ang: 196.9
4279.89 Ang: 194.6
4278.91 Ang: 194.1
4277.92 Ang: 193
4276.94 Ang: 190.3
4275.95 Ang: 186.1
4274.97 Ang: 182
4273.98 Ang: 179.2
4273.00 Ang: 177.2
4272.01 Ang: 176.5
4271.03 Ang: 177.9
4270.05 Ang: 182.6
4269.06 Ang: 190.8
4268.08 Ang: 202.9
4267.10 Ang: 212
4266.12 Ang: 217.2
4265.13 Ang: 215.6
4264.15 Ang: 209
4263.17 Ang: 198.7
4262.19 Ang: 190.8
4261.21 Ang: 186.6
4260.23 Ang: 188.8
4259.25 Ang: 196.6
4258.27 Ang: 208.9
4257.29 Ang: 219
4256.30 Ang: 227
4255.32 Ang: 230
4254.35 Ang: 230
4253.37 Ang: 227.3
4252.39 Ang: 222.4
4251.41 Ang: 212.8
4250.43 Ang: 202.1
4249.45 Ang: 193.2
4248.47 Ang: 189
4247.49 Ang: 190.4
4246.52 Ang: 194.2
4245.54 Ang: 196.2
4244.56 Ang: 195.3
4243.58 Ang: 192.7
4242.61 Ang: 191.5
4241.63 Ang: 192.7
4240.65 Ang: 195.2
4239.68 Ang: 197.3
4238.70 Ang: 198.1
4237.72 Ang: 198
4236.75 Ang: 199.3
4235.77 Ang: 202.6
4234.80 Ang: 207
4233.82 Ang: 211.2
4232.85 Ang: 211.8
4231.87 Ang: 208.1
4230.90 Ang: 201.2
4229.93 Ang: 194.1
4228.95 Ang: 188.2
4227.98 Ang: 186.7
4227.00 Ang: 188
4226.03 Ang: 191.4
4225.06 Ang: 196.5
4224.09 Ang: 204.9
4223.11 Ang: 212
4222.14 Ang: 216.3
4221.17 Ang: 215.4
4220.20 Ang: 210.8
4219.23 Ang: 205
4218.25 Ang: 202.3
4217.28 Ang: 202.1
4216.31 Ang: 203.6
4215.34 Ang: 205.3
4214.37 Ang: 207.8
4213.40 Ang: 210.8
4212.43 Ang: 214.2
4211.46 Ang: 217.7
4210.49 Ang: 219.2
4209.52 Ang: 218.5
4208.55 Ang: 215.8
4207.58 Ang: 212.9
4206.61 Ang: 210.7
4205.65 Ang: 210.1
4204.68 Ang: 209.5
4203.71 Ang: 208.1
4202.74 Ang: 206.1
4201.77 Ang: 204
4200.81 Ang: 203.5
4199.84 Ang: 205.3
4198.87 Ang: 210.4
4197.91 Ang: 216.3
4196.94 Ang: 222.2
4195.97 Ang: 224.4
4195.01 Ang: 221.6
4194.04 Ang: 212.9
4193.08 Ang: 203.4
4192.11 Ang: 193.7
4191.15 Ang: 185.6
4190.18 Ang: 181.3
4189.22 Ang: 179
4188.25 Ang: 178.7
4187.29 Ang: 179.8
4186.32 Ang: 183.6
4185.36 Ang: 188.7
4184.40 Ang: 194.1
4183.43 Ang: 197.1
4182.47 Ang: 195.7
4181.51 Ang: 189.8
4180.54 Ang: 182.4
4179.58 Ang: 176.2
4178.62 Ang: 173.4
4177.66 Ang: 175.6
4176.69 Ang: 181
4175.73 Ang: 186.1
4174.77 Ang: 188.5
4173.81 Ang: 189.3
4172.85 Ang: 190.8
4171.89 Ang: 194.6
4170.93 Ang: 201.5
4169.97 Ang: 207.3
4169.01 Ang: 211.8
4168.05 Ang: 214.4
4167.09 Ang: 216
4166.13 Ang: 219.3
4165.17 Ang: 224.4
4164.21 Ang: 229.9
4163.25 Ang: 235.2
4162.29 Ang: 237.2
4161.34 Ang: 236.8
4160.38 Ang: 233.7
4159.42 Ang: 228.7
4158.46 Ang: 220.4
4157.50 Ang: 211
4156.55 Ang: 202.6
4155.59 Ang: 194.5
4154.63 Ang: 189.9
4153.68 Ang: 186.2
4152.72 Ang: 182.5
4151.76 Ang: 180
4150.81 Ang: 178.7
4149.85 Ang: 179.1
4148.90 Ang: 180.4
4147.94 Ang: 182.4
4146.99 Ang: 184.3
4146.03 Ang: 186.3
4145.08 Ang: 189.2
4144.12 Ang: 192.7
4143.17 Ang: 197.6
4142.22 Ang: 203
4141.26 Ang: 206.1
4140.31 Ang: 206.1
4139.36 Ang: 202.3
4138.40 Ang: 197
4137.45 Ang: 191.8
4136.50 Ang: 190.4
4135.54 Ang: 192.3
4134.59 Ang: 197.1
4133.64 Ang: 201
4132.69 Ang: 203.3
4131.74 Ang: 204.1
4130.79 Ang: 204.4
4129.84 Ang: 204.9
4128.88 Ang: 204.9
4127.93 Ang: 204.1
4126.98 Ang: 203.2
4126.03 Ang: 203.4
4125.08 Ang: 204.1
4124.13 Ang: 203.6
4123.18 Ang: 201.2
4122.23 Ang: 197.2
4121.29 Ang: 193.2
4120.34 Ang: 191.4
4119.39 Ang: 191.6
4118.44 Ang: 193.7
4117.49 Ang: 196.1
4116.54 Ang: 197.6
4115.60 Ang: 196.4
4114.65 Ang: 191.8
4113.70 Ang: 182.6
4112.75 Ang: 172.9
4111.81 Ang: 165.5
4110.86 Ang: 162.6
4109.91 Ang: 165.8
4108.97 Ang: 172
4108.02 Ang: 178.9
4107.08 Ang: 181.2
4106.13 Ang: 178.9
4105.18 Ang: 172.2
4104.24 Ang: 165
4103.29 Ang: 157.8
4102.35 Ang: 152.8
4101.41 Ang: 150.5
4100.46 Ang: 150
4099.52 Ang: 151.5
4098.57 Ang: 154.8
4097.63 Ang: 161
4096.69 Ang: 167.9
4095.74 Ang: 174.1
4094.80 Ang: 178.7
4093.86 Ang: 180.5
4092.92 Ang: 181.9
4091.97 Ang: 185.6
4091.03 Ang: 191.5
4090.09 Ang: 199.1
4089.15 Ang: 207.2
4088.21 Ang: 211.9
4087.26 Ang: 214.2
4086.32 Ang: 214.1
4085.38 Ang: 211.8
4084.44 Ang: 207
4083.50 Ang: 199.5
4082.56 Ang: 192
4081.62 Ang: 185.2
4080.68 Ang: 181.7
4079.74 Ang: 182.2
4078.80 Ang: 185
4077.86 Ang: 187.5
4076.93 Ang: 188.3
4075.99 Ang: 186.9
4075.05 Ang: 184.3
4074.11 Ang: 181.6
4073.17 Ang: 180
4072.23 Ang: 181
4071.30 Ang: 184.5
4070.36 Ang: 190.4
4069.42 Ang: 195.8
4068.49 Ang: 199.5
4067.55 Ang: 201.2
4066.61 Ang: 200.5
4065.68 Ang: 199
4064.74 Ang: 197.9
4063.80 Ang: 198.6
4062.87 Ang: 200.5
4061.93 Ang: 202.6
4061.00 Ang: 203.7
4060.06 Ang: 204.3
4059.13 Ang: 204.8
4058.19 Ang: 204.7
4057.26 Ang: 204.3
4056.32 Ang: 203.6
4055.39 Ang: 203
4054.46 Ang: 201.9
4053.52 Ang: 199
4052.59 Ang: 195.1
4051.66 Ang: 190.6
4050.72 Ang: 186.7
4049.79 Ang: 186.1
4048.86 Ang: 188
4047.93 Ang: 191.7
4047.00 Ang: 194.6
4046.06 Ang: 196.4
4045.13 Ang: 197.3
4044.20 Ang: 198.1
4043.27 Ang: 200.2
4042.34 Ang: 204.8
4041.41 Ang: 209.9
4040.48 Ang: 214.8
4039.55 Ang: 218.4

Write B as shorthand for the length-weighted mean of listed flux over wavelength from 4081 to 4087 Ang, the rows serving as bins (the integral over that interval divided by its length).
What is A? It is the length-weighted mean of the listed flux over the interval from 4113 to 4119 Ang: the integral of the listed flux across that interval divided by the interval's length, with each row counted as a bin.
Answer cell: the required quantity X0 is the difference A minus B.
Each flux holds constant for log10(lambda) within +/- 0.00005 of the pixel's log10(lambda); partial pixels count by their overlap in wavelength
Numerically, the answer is -10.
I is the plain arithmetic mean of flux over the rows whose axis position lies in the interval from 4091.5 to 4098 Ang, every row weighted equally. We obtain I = 176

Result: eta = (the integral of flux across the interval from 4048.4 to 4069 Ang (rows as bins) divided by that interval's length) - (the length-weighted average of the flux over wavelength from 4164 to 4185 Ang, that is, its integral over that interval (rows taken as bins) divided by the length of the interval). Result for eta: 2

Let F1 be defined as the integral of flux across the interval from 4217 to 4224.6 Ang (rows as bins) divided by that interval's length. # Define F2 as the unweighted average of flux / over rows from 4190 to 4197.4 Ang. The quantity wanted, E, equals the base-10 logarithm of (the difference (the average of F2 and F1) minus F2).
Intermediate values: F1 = 209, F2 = 206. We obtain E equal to 0.2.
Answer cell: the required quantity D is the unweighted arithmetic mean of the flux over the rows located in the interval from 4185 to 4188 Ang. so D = 184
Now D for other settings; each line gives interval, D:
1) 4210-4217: 211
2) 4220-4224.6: 212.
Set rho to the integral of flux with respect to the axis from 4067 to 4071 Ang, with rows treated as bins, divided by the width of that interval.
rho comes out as 196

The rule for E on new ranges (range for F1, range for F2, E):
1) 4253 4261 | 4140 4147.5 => 1.0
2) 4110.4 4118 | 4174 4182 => -0.1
